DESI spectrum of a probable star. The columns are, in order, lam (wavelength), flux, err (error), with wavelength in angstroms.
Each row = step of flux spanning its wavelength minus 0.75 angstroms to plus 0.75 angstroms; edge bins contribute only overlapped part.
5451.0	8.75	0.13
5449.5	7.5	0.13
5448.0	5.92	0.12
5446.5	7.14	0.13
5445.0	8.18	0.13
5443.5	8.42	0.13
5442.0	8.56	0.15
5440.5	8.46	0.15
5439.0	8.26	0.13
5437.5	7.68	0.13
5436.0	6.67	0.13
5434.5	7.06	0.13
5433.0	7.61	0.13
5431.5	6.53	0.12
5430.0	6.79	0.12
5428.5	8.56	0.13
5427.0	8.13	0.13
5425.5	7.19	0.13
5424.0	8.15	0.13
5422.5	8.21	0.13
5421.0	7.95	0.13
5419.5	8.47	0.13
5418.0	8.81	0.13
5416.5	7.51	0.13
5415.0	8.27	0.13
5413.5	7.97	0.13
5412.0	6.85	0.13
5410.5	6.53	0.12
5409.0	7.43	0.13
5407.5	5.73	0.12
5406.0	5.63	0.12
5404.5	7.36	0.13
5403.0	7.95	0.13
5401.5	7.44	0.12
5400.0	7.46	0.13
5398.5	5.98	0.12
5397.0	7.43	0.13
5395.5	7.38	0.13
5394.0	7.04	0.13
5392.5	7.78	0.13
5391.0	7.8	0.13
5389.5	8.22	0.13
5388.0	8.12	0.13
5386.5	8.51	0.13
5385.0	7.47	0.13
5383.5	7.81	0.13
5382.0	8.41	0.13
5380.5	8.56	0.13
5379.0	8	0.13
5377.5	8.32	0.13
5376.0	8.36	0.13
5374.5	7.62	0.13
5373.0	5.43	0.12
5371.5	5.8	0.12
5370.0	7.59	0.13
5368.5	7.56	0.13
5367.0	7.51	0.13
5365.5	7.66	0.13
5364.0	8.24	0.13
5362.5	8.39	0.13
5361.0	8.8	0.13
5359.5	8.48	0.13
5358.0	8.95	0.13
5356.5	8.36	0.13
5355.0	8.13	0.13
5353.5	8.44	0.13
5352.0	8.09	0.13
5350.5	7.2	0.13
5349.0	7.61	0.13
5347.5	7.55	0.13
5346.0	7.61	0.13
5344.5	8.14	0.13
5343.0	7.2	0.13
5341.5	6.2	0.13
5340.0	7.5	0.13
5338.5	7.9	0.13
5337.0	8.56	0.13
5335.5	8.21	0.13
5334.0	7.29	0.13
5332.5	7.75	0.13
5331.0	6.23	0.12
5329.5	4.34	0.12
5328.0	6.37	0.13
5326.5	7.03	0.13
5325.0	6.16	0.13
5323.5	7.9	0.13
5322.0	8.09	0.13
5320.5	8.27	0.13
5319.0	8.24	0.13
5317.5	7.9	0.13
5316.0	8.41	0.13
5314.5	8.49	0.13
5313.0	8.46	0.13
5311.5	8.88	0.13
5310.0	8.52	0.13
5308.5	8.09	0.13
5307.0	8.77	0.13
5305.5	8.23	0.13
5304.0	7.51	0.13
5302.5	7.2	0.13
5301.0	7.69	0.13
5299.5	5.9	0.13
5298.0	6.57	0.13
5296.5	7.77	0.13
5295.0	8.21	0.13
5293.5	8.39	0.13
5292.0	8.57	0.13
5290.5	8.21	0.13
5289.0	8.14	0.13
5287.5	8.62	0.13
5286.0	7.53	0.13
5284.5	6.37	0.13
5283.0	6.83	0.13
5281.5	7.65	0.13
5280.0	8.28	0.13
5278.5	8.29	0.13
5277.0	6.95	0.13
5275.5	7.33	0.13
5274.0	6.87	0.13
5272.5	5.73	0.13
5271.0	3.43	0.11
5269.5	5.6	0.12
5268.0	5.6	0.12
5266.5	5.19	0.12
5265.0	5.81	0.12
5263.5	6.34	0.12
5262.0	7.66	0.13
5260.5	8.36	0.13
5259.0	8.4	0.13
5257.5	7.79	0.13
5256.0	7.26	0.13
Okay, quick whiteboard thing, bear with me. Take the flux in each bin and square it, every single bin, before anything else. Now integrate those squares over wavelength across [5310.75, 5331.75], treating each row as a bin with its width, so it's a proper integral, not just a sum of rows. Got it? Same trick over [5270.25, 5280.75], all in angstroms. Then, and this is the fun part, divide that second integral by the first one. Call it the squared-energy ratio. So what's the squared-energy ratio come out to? 0.4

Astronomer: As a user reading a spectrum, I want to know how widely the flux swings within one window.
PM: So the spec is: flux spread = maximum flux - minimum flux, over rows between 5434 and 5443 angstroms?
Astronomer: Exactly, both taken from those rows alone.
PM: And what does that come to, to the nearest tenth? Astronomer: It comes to 1.9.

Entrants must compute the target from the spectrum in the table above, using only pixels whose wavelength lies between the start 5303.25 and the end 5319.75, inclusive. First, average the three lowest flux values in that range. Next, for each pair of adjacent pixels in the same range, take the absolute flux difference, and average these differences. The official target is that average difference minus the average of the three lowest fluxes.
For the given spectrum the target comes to -7.4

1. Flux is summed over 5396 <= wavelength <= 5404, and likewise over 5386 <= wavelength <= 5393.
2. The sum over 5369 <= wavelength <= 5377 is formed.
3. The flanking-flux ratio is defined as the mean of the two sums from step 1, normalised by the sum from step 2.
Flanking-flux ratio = 1.10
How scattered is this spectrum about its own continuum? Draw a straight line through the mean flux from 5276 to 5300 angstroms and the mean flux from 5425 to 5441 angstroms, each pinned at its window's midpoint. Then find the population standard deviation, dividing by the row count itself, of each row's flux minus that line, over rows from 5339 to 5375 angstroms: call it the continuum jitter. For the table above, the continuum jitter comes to 0.85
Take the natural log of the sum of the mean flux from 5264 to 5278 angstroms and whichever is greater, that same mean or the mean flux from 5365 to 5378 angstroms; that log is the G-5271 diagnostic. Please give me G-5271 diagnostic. 2.58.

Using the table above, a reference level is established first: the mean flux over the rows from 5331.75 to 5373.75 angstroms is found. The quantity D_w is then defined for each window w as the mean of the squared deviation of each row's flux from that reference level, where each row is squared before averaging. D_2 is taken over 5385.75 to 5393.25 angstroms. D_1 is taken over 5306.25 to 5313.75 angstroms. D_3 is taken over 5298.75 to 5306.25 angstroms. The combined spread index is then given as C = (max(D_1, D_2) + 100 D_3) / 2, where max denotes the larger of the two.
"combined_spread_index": 39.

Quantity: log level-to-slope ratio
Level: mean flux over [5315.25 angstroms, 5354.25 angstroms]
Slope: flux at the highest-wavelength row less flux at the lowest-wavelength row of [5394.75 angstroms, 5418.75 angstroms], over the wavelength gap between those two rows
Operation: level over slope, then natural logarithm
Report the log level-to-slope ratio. 4.77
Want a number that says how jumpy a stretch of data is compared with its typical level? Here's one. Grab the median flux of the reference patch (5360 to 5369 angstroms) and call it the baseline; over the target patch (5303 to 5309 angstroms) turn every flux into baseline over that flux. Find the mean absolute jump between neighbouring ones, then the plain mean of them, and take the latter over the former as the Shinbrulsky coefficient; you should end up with 13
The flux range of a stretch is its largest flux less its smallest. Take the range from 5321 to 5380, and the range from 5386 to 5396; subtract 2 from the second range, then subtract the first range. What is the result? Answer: -5.1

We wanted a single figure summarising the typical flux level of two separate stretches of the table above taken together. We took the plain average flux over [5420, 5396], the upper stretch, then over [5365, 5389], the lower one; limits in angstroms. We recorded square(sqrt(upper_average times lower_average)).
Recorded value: 56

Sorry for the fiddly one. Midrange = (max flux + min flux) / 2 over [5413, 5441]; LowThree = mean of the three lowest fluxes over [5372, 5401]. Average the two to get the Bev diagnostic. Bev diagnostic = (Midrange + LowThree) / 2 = 6.9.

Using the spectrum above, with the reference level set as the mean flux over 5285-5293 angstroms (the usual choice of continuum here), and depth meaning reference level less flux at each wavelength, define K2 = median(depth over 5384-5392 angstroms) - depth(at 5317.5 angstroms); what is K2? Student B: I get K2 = -0.22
